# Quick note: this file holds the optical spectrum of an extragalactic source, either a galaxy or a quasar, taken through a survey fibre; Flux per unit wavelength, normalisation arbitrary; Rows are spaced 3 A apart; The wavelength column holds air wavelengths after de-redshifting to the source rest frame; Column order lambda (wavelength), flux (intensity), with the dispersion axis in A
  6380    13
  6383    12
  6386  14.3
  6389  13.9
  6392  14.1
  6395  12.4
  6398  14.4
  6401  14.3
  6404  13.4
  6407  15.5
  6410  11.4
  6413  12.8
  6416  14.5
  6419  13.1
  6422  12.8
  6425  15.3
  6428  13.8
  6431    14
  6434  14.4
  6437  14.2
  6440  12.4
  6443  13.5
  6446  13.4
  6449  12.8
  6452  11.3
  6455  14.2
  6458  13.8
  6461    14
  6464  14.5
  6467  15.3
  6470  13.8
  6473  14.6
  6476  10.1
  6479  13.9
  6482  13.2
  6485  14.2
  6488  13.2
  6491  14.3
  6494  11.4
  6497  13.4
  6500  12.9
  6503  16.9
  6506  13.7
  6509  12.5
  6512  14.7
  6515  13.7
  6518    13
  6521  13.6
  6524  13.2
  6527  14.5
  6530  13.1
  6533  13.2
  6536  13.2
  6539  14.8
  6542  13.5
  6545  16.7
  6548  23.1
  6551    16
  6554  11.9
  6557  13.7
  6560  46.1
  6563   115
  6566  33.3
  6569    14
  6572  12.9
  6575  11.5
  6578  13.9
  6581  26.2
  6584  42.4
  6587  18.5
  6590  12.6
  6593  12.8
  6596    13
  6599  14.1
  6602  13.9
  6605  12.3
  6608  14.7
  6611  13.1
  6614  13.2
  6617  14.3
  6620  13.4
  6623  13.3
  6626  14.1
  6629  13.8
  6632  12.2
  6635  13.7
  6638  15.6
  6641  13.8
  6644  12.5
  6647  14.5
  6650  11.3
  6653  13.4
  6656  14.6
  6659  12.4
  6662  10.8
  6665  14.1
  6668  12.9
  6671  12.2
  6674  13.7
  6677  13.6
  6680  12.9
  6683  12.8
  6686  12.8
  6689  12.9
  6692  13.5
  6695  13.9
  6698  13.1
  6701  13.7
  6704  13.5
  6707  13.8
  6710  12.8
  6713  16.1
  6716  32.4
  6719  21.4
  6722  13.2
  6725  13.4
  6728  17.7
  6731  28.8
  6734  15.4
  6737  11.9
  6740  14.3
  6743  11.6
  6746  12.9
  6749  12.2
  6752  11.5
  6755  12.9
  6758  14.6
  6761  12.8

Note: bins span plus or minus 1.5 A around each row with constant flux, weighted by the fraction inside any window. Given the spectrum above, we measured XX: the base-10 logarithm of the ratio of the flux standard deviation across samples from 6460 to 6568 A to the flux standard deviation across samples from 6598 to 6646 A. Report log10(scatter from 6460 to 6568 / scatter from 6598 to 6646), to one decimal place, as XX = 1.3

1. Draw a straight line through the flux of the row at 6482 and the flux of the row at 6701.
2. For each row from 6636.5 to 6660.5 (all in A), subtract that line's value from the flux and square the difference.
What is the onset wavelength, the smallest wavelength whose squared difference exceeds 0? 6638 A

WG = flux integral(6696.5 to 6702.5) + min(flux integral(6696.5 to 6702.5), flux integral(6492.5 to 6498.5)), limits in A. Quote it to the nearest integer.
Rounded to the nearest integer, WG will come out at 155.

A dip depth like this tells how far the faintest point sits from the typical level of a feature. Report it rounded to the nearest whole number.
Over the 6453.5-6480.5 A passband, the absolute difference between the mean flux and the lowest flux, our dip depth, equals 4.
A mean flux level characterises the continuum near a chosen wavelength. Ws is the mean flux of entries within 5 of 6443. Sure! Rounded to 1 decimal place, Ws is 13.1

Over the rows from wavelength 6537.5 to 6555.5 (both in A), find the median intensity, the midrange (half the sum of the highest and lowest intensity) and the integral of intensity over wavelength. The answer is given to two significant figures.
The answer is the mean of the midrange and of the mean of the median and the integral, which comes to 85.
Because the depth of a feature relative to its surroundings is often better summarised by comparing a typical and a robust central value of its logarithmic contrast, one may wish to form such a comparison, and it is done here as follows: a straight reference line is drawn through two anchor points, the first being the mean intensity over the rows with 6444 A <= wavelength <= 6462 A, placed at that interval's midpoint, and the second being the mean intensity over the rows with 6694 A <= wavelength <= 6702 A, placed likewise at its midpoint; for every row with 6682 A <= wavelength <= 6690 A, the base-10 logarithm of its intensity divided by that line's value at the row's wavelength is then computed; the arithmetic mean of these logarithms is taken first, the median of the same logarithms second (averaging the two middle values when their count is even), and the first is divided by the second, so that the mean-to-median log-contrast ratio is 1.0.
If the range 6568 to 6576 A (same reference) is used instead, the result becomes 1.3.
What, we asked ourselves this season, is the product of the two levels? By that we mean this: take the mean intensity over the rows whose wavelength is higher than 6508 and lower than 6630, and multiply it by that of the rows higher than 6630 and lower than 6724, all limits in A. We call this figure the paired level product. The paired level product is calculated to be 266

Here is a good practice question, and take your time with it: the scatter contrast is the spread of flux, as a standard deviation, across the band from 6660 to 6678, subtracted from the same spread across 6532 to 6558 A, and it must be 2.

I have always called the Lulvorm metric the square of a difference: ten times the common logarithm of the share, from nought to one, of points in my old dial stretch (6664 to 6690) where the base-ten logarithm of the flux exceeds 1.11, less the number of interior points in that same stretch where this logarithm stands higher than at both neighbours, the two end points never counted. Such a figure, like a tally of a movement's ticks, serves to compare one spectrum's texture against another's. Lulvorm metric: 8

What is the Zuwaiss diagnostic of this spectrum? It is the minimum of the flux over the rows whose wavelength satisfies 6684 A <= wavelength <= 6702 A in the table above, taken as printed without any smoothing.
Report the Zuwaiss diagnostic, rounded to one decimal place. 12.8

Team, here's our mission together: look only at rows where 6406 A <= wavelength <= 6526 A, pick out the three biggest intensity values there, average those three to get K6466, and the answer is 16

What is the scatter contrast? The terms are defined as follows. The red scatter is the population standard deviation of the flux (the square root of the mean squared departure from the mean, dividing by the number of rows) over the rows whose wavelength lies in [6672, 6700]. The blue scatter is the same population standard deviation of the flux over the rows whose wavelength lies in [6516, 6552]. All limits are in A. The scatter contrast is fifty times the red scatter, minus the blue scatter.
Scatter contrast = 18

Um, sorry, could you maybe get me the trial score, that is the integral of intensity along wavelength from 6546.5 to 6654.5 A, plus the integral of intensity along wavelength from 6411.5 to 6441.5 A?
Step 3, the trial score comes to 2494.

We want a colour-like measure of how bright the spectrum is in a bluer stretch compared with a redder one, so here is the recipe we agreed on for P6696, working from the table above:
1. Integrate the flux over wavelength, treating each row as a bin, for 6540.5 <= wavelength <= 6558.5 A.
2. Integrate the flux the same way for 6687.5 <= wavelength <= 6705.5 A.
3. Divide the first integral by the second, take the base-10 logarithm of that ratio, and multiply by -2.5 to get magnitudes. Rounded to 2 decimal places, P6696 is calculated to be -0.18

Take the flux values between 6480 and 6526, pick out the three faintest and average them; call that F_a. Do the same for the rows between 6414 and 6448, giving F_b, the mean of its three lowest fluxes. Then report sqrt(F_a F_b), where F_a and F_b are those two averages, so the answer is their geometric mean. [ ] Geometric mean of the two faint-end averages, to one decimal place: 12.5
